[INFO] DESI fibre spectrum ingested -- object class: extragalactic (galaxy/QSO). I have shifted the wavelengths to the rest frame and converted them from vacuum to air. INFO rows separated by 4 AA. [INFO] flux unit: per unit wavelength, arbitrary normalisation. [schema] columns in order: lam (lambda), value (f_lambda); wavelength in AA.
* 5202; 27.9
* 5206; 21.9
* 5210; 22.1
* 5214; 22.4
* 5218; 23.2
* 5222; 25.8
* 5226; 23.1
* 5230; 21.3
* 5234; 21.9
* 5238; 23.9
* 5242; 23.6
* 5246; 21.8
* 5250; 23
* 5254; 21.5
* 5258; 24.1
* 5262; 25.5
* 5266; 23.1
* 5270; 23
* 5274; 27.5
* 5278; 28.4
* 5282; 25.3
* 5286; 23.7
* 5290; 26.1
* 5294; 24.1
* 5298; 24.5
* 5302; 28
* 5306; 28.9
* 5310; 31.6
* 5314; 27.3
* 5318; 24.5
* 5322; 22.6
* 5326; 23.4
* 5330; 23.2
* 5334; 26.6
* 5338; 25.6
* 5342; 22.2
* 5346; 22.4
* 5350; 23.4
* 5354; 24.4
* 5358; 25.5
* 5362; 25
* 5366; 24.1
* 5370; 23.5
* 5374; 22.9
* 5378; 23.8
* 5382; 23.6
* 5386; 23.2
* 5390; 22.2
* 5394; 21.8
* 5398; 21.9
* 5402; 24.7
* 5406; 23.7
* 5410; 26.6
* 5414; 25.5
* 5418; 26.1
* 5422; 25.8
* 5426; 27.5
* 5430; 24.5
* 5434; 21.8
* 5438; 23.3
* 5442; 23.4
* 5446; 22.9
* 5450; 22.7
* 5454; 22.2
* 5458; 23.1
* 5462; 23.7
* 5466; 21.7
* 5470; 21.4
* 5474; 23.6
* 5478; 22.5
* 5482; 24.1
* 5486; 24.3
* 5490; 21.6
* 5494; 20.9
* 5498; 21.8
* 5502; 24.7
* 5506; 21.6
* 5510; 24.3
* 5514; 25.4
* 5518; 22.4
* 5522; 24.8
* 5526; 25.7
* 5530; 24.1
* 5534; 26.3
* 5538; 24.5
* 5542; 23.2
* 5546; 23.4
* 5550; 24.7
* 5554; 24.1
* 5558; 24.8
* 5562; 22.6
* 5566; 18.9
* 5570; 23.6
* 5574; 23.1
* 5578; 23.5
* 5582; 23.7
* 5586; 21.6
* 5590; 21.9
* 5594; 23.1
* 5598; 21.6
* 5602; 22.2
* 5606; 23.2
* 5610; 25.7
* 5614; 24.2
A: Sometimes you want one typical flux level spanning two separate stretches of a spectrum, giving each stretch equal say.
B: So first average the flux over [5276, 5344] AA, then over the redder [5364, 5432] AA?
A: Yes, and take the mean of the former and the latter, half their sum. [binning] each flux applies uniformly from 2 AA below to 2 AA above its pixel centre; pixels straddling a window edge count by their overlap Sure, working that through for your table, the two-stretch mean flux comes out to 24.9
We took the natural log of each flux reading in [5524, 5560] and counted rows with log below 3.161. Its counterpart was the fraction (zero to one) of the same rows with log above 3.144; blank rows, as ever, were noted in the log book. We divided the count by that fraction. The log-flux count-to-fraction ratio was 2.0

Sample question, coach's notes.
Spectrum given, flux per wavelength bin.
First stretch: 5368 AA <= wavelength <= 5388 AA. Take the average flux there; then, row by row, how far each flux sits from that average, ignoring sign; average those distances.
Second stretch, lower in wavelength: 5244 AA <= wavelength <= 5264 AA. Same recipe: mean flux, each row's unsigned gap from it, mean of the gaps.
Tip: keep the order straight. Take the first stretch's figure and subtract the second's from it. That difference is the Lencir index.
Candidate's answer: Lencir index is -1.0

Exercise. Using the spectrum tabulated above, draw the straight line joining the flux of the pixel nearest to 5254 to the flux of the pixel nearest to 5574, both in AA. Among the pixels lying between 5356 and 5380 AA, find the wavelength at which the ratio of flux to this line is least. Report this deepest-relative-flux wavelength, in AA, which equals 5374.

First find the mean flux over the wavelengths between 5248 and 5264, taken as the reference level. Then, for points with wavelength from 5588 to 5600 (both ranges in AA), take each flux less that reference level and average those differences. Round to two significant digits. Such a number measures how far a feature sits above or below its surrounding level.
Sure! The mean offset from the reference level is -1.3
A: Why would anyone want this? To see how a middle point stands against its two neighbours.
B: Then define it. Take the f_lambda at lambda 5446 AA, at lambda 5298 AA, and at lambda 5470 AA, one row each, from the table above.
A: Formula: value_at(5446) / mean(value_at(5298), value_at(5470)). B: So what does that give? 1.00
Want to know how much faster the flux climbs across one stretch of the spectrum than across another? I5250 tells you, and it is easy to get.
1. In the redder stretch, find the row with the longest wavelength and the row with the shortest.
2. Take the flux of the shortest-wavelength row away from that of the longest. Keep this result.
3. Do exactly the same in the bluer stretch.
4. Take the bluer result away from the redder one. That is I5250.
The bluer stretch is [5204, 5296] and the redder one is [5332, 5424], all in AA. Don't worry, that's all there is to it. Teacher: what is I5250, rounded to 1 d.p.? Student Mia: -3.0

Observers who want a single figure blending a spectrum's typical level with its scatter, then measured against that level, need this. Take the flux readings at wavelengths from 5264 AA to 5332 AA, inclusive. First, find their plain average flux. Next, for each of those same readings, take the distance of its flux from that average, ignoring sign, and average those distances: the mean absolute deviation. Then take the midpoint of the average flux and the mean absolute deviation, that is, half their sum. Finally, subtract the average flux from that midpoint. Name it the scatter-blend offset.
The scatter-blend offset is -11.7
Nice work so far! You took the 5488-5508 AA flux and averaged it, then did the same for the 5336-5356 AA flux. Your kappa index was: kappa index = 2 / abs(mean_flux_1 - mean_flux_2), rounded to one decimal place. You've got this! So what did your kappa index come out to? 1.4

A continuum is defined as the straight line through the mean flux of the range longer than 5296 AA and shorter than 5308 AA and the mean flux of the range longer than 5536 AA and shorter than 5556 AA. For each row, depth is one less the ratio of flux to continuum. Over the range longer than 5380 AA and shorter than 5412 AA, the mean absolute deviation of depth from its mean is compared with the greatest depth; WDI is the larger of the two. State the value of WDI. 0.160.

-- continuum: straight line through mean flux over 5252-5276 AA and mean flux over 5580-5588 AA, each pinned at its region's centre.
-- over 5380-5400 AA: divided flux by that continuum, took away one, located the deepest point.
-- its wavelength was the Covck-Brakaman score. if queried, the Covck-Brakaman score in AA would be 5394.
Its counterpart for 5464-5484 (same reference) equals 5470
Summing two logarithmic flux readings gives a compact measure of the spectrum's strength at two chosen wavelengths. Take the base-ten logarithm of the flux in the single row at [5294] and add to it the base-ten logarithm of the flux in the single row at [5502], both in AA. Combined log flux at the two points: 2.77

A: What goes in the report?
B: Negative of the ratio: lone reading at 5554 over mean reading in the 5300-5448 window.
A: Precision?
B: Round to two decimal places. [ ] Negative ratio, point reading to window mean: -0.98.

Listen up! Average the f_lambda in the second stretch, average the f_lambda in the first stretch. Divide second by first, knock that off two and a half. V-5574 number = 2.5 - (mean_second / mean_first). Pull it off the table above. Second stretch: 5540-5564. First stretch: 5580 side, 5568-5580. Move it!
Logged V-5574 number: 1.483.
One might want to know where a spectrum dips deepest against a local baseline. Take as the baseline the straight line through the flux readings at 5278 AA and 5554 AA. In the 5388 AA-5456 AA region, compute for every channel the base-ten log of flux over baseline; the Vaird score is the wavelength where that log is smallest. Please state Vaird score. 5394 AA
